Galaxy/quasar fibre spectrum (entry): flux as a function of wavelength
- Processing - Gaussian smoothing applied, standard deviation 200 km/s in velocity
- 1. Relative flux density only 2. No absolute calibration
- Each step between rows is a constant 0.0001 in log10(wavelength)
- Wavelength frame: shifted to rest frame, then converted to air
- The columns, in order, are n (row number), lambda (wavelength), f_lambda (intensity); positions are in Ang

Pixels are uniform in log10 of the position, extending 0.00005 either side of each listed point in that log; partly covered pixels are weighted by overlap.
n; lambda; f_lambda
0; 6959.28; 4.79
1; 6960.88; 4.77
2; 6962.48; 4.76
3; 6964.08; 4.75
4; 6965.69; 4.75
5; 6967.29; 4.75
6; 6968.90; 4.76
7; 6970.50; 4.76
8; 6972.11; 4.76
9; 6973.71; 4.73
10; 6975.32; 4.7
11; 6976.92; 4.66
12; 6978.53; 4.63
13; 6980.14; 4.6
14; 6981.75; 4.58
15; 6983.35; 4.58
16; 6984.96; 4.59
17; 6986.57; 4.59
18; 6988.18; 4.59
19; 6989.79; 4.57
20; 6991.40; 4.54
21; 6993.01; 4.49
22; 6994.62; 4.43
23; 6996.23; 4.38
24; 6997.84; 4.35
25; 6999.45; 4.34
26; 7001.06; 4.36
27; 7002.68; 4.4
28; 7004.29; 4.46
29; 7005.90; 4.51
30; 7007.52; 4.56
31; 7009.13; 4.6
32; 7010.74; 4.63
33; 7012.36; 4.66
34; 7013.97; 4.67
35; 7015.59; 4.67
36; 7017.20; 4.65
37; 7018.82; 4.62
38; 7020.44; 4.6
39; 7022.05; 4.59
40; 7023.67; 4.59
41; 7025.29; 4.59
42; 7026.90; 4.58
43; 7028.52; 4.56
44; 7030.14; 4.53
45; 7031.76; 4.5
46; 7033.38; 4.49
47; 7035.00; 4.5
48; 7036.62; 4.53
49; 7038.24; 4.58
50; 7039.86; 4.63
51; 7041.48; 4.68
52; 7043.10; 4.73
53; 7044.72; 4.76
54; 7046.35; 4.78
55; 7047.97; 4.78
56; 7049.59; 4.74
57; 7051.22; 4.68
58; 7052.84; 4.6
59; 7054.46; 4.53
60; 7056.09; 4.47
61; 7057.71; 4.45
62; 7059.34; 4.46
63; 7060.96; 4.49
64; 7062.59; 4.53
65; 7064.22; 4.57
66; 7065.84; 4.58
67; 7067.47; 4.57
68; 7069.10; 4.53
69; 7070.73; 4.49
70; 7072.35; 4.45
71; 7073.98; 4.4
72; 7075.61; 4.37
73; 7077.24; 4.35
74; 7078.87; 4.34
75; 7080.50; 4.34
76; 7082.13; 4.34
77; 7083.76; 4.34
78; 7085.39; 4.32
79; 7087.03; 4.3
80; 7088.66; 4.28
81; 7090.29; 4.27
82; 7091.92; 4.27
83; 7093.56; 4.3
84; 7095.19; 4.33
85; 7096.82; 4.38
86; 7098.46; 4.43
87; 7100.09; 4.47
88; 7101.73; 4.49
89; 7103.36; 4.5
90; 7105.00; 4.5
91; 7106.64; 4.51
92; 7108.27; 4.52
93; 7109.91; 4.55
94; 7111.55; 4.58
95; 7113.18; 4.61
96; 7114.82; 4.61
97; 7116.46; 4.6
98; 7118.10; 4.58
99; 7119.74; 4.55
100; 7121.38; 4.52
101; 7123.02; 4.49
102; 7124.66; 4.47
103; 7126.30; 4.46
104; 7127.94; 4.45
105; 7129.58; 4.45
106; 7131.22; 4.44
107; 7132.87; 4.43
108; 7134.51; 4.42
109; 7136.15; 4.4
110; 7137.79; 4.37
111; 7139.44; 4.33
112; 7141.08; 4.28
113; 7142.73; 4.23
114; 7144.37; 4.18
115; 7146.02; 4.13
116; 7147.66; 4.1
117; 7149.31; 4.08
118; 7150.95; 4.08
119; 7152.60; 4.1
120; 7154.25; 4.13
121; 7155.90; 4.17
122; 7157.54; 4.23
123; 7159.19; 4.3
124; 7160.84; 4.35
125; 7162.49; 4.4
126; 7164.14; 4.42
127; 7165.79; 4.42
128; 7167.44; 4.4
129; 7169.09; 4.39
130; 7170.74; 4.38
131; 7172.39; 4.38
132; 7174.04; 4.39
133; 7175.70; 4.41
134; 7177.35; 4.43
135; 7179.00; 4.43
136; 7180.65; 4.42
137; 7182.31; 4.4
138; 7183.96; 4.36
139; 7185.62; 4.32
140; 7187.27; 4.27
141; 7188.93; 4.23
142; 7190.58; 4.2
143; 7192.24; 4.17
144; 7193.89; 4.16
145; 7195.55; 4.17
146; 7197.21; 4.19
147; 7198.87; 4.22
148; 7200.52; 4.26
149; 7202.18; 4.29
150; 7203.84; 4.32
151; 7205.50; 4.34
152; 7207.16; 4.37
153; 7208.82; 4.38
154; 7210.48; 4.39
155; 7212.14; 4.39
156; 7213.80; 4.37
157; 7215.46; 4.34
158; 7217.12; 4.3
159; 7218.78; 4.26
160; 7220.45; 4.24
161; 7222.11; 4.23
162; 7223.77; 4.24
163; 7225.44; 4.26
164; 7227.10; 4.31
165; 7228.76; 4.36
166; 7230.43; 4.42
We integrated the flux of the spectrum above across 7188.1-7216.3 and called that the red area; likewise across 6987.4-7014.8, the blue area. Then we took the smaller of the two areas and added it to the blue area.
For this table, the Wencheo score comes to 244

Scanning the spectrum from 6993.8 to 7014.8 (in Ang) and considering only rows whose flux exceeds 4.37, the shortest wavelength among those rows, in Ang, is 6994.62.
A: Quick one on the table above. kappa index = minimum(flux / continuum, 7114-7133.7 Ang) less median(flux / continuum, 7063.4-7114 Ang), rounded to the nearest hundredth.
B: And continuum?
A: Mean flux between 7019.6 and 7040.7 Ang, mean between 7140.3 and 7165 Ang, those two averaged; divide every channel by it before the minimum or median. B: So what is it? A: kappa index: 0.00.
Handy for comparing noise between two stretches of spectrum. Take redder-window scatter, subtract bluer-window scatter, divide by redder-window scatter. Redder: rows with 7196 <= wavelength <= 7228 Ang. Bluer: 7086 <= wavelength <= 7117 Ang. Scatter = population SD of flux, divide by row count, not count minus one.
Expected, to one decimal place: -1.0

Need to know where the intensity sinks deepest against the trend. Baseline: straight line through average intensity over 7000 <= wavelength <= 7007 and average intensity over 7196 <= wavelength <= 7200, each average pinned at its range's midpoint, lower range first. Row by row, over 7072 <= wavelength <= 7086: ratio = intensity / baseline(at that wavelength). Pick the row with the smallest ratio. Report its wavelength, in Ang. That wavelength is 7085.39 Ang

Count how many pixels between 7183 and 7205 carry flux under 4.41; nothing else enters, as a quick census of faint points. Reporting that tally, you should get 13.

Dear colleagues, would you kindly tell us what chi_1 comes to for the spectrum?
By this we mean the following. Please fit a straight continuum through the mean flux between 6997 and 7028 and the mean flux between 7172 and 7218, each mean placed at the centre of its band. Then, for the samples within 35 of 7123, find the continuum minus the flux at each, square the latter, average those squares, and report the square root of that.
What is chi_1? 0.15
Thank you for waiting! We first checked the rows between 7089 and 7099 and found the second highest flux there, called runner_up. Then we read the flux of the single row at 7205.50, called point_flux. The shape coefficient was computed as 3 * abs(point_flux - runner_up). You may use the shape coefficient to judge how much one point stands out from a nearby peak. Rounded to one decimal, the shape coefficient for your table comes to 0.1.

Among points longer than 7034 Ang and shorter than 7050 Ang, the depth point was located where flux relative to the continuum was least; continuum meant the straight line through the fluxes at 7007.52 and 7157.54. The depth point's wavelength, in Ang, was 7035.00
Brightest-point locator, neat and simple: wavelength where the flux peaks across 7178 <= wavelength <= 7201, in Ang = 7179.00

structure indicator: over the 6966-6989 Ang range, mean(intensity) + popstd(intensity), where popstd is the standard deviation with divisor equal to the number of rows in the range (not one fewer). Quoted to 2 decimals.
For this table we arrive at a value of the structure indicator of 4.74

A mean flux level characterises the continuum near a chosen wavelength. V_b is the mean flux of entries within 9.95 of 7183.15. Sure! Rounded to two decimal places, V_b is 4.34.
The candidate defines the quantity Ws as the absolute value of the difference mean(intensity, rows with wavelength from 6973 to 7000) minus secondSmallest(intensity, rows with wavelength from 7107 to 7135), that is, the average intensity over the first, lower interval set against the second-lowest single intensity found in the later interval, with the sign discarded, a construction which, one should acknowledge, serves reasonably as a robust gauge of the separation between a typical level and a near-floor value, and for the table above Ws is 0.12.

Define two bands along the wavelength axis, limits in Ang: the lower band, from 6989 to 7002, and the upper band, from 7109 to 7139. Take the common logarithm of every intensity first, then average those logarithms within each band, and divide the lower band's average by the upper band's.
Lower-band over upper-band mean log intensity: 0.99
